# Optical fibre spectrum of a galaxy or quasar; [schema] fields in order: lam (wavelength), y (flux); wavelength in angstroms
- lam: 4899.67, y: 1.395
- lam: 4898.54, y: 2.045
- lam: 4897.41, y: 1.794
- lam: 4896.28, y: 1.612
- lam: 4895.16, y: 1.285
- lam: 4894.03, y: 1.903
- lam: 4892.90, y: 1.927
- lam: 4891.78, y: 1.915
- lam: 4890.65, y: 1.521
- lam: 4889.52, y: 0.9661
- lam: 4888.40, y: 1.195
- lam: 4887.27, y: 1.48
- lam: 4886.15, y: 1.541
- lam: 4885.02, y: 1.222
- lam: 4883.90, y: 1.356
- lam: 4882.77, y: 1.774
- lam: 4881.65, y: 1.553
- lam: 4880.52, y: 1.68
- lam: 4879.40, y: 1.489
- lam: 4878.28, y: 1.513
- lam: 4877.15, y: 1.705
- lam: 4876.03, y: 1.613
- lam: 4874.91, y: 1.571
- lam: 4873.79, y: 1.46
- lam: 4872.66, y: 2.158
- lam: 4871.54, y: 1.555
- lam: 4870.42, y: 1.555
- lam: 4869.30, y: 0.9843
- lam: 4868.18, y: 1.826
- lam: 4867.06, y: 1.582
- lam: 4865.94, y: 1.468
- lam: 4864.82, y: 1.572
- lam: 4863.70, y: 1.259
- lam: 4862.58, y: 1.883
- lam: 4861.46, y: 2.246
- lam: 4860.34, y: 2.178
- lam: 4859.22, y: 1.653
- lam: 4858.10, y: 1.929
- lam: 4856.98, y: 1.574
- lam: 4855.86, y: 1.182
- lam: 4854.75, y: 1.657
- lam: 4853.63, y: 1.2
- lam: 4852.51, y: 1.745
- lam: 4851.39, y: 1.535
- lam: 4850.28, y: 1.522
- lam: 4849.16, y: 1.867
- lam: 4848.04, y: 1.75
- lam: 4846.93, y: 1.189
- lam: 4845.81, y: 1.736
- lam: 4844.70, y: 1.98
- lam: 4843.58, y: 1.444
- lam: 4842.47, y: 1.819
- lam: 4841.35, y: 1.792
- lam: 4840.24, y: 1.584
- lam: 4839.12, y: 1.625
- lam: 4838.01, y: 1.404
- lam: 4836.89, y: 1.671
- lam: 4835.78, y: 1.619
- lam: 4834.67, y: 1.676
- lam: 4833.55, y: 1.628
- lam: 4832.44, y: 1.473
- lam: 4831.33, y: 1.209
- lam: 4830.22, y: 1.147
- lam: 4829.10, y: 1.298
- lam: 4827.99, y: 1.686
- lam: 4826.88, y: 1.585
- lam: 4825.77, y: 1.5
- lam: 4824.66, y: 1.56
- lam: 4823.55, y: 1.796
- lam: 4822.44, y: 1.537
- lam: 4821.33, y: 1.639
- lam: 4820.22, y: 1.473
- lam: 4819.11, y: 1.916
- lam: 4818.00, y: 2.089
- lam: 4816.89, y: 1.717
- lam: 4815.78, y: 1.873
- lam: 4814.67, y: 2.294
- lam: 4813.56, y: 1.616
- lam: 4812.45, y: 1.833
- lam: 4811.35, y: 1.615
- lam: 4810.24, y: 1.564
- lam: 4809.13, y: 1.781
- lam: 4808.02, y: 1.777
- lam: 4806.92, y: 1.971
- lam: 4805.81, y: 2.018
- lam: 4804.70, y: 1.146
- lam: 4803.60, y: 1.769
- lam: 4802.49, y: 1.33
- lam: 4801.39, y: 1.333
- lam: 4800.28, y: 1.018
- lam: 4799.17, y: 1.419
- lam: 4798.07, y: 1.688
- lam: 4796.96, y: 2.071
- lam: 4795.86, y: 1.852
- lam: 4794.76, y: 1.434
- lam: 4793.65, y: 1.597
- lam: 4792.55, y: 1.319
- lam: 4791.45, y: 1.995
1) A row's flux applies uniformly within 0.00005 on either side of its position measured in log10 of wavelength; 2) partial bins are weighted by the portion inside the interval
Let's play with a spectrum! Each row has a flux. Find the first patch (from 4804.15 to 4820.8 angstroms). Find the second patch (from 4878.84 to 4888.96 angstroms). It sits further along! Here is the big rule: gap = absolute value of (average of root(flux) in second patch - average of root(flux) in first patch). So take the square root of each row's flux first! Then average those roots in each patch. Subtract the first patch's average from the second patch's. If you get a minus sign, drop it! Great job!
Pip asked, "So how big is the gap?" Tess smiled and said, 0.117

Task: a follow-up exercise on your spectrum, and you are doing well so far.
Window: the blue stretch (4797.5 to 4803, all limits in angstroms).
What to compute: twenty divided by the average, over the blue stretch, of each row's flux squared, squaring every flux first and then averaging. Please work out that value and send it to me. 10.6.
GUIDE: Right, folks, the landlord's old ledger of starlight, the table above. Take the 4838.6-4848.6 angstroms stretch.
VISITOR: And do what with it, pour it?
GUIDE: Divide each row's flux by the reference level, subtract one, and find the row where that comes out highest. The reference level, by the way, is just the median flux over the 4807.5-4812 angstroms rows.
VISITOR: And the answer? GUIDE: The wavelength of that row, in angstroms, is 4844.70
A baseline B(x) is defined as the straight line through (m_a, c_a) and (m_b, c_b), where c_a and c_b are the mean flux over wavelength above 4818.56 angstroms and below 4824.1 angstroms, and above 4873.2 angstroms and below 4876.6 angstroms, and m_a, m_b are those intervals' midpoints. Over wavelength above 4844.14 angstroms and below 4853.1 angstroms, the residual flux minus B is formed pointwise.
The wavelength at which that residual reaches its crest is 4844.70 angstroms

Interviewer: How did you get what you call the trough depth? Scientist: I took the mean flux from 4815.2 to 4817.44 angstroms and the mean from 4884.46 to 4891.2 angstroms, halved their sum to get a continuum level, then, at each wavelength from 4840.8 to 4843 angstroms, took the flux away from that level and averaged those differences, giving -0.25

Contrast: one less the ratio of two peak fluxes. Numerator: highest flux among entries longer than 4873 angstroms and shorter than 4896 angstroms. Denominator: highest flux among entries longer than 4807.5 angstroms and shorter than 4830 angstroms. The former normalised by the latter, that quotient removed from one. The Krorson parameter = 0.16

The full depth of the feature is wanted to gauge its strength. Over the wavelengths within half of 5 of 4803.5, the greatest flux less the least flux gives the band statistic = 0.87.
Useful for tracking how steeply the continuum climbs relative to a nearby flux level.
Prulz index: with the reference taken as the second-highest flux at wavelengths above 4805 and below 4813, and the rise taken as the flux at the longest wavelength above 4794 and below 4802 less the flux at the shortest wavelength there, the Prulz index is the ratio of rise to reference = -0.1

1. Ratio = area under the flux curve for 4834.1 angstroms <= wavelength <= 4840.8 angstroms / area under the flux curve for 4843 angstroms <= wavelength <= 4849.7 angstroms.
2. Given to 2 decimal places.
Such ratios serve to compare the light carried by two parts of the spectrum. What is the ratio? 0.96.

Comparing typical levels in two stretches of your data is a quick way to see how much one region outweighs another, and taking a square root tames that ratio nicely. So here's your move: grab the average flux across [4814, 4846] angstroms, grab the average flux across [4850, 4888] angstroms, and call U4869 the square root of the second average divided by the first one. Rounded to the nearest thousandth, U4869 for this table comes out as 0.984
